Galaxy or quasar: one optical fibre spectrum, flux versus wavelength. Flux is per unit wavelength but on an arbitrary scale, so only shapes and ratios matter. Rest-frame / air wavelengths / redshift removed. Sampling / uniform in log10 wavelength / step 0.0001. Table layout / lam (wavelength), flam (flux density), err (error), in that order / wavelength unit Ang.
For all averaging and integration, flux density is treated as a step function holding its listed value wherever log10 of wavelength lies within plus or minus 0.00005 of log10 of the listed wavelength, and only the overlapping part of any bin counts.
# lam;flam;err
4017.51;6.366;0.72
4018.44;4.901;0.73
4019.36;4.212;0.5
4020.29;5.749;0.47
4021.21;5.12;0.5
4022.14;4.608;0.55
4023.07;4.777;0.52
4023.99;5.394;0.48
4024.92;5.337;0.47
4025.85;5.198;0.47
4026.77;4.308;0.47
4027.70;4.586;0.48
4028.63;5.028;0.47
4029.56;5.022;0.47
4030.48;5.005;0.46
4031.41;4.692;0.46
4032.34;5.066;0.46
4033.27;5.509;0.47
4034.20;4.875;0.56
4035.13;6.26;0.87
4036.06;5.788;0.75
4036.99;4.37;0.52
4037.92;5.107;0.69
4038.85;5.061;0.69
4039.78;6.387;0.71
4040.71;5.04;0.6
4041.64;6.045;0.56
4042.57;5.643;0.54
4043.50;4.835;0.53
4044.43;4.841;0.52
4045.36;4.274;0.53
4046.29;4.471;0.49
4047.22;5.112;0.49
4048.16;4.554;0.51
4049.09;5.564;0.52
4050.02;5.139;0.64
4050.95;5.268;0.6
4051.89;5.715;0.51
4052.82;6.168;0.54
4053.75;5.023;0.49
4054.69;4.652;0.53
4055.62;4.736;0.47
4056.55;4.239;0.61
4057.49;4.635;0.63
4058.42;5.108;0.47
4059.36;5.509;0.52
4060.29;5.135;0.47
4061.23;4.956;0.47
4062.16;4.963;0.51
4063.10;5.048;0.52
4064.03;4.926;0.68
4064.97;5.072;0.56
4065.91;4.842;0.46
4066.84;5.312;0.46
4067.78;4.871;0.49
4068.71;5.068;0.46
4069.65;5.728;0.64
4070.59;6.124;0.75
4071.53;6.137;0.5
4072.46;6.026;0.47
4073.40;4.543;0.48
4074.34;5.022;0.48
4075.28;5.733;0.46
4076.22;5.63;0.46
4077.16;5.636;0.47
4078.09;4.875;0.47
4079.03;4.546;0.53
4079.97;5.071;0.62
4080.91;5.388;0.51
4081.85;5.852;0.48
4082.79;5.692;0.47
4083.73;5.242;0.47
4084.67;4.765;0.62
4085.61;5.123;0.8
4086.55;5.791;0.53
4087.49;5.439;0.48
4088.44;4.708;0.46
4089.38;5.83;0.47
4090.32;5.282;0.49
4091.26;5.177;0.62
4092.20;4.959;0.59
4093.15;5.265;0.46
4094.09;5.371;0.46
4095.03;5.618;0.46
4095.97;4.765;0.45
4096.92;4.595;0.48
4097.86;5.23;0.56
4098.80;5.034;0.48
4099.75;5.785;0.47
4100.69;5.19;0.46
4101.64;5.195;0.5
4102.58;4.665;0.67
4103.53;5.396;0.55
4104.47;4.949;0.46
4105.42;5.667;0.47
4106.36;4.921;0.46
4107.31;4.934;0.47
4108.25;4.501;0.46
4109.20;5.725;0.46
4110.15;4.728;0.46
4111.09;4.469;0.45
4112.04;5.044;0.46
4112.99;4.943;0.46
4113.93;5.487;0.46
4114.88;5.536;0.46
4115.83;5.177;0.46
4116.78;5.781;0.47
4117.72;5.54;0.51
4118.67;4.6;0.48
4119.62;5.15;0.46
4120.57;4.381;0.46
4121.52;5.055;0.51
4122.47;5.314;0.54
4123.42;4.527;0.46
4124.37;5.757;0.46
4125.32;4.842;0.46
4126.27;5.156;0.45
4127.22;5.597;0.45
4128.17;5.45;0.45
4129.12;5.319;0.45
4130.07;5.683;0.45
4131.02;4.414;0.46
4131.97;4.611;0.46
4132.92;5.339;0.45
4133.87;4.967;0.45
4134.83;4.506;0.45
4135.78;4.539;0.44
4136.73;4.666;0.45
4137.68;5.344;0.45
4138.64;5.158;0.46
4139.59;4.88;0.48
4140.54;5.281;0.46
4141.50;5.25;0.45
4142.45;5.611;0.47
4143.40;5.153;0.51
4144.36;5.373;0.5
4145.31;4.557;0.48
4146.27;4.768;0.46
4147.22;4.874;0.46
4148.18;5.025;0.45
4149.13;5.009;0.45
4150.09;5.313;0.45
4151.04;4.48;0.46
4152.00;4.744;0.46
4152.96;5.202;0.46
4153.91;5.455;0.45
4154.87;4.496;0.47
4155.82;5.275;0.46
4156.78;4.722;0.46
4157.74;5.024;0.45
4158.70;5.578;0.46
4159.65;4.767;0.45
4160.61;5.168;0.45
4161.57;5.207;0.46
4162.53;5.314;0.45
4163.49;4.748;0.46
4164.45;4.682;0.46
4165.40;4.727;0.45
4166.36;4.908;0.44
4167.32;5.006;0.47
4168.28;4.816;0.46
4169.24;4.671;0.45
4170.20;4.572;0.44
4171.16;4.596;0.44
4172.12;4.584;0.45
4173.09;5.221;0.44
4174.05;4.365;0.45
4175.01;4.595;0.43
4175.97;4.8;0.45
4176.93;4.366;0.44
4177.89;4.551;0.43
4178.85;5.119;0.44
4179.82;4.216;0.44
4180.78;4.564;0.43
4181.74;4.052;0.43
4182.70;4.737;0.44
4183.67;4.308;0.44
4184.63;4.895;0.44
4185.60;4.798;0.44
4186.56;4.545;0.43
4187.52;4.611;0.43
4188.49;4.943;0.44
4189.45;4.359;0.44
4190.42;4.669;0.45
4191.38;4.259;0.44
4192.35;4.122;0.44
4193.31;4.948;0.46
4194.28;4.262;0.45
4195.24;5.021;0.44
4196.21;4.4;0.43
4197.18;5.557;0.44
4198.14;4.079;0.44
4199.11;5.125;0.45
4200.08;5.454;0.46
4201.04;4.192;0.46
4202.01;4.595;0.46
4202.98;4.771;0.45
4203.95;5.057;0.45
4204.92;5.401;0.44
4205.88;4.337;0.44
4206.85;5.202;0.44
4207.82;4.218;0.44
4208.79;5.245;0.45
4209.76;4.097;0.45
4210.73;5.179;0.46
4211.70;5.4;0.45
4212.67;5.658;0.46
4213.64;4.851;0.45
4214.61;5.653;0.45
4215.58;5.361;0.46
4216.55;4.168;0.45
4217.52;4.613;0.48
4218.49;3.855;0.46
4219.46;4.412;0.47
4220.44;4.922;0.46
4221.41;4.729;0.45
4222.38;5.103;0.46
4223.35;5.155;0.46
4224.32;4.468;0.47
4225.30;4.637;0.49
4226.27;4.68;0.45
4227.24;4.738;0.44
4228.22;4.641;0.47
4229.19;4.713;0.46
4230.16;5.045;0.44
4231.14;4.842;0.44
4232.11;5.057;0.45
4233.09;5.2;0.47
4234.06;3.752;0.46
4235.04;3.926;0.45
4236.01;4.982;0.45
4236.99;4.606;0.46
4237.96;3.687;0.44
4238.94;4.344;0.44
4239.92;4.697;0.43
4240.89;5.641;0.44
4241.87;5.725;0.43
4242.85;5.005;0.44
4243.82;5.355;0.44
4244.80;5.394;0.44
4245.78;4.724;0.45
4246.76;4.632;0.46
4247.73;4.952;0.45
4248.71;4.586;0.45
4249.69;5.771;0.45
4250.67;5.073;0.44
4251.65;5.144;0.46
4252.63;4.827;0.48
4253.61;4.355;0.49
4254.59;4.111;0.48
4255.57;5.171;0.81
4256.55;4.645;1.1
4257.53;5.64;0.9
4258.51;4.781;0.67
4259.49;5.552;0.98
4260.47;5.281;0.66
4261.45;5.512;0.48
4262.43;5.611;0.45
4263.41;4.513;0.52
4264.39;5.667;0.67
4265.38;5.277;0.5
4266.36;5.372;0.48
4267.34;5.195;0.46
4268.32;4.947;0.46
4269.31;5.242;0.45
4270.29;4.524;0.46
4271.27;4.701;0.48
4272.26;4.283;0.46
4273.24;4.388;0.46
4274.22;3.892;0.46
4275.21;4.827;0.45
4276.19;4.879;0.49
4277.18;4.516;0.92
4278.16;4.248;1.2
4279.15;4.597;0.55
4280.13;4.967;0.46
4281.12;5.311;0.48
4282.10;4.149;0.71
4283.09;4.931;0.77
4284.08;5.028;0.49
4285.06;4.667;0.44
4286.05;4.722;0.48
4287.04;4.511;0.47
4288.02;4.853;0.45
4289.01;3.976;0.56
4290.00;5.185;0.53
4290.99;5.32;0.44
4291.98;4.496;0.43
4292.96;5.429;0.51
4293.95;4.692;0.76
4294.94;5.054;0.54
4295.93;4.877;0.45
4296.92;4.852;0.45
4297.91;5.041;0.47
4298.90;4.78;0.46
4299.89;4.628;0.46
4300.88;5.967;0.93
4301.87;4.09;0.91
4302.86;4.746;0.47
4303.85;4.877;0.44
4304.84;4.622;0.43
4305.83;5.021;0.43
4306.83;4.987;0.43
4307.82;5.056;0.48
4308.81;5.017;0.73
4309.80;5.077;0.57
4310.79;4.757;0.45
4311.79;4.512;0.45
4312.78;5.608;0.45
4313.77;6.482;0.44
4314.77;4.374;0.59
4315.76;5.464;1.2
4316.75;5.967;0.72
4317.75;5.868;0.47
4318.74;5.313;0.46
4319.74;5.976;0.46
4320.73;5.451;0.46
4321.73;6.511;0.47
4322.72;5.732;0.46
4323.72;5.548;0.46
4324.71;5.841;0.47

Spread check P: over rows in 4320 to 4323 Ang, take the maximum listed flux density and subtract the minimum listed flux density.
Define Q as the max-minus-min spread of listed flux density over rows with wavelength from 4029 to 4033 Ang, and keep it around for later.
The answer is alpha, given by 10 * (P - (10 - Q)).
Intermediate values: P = 1.06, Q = 0.4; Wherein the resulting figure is -86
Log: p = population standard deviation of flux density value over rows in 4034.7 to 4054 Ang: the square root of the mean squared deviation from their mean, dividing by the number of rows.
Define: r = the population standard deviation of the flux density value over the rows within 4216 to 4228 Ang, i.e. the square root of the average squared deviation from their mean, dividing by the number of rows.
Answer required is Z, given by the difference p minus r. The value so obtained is 0.26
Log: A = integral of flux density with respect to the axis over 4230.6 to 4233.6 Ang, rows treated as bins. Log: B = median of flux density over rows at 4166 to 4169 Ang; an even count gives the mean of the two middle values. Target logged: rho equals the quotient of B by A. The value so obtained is 0.326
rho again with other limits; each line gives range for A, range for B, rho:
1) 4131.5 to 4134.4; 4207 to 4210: 0.293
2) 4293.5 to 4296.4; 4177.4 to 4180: 0.322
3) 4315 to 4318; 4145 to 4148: 0.282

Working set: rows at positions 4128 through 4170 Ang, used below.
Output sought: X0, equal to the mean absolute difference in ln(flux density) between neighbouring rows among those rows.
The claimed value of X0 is 0.072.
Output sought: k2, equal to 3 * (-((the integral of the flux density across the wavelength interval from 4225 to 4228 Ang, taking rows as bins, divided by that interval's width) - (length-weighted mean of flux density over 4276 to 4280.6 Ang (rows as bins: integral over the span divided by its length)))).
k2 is -0.2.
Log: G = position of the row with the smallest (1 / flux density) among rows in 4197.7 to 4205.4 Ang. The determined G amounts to 4200.08 Ang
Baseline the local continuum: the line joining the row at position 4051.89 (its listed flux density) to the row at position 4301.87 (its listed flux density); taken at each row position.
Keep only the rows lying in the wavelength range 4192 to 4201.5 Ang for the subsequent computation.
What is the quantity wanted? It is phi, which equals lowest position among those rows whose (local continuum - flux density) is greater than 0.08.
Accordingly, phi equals 4192.35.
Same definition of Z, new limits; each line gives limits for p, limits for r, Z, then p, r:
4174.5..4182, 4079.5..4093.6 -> -0.04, 0.31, 0.35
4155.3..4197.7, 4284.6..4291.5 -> -0.05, 0.36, 0.41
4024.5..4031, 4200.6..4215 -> -0.18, 0.33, 0.52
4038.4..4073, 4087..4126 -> 0.14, 0.54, 0.40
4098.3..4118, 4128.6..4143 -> 0.00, 0.40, 0.40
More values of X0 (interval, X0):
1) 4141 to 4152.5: 0.068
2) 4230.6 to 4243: 0.130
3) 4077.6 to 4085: 0.075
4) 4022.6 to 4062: 0.102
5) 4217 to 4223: 0.108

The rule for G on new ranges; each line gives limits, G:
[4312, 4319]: 4313.77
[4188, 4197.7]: 4197.18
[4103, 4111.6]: 4109.20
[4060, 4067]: 4066.84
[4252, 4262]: 4257.53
